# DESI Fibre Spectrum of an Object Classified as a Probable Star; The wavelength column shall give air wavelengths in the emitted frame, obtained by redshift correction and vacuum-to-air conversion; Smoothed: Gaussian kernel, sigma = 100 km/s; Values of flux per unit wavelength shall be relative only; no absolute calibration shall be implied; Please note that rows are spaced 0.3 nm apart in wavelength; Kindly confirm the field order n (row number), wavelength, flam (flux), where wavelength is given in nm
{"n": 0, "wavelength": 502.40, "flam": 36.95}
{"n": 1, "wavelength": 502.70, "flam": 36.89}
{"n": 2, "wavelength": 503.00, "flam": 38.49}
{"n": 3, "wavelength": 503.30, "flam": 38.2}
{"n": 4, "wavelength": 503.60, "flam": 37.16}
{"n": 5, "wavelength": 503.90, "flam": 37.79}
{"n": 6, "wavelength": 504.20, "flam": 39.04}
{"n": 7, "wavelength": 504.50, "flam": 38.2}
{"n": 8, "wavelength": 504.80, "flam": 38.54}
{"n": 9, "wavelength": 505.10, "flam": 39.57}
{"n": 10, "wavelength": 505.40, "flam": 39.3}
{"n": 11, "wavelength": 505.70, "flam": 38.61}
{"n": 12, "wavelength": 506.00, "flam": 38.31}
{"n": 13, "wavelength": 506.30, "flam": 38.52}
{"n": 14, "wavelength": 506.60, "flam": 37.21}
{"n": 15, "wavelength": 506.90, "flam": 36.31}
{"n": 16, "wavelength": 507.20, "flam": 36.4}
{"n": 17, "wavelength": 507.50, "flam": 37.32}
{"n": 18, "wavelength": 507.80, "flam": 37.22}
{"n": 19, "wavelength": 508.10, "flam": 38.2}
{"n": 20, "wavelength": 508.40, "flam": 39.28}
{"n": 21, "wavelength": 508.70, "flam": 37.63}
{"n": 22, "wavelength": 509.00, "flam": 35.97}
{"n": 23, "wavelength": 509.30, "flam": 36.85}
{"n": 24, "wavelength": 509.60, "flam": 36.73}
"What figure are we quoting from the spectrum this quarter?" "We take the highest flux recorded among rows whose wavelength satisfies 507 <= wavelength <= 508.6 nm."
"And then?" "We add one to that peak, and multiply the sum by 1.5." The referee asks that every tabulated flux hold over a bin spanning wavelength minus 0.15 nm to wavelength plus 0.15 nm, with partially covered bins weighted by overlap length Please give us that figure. 60.42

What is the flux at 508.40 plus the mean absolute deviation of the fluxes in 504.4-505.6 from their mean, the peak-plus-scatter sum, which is 39.8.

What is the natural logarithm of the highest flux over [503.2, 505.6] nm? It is 3.68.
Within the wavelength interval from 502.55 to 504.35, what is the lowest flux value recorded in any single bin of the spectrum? 36.89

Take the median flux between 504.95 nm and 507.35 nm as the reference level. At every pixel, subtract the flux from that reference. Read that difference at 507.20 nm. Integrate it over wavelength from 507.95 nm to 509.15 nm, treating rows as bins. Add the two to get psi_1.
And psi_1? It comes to 2.8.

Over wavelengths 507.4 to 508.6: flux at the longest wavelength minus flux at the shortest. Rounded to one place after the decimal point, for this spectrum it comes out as 2.0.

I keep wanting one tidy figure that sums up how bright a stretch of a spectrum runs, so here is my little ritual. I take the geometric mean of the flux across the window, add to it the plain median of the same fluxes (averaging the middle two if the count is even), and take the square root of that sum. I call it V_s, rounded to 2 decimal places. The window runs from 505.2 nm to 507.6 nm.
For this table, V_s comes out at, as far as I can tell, 8.69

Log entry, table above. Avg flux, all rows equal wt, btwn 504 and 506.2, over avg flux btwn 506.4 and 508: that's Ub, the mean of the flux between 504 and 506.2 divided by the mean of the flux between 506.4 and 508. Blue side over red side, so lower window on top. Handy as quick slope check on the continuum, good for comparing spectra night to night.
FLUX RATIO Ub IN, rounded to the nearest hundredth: 1.05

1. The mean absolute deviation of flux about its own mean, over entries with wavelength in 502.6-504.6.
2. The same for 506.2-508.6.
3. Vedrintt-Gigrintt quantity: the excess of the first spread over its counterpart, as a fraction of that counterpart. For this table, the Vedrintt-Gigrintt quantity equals -0.29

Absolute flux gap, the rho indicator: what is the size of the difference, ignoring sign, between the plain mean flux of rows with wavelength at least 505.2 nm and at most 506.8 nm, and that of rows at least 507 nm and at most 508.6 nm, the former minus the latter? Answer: 0.7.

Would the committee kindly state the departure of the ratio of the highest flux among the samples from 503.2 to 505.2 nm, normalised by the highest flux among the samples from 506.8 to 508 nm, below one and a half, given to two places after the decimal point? 0.44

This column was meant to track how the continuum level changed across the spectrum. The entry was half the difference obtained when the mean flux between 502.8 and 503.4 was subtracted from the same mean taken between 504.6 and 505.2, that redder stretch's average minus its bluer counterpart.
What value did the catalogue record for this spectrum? 0.4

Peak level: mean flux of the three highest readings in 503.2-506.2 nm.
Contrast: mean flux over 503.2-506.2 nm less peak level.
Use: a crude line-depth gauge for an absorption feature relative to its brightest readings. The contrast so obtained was -0.83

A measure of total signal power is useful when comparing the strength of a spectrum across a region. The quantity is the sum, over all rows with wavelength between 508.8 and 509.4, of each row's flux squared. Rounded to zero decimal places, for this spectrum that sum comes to 2652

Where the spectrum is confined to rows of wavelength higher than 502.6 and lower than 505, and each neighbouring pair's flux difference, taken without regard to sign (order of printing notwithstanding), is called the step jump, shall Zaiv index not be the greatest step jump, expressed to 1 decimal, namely 1.6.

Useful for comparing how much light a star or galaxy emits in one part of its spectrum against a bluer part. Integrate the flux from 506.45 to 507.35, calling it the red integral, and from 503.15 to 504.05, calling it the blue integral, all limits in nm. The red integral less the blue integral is -1.0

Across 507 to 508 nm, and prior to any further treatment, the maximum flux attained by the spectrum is 37.32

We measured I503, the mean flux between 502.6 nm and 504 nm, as 37.7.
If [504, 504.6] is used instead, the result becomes 38.6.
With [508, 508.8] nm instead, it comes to 38.4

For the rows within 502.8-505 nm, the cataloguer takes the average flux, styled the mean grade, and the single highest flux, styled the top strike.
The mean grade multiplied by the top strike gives 1491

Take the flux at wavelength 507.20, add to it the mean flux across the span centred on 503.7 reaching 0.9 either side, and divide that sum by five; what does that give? 14.9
